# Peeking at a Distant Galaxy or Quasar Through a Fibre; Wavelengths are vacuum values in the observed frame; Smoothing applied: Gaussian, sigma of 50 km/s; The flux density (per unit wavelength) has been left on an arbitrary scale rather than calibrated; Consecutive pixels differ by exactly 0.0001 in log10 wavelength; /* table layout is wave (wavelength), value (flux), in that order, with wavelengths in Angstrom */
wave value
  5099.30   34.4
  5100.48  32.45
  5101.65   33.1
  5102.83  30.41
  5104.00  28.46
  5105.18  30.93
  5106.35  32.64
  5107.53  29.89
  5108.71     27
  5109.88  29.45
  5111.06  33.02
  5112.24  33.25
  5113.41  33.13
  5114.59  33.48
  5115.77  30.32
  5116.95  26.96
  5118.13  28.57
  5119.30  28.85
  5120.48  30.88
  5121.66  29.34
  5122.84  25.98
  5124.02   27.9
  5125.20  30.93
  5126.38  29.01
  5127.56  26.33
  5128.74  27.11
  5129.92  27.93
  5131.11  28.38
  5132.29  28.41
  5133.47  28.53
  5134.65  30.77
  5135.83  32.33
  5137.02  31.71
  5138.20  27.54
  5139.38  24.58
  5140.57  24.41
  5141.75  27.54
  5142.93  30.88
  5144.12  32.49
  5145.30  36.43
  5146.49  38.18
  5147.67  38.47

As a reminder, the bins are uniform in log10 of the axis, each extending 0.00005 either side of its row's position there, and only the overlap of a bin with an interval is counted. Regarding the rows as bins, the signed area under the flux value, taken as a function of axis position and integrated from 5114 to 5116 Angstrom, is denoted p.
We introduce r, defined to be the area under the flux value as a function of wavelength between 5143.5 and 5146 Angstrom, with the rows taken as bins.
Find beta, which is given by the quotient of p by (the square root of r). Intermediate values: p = 64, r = 86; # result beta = 6.9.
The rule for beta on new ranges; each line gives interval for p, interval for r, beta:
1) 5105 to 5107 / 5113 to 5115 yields 7.8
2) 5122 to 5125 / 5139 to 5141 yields 11.9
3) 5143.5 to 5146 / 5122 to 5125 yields 9.5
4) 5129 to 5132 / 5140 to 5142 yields 11.7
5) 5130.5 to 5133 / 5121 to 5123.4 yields 8.7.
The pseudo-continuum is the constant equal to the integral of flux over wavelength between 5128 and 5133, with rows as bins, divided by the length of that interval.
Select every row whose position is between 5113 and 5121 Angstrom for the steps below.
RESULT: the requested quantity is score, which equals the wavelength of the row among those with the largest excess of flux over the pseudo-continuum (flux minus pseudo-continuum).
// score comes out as 5114.59 Angstrom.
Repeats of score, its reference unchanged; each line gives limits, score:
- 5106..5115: 5114.59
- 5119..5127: 5125.20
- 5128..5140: 5135.83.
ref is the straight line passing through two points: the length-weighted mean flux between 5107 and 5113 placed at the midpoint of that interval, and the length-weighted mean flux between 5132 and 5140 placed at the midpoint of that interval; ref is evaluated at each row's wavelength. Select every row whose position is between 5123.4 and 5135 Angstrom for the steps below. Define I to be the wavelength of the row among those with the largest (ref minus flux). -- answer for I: 5127.56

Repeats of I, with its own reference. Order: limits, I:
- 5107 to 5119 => 5108.71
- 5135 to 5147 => 5140.57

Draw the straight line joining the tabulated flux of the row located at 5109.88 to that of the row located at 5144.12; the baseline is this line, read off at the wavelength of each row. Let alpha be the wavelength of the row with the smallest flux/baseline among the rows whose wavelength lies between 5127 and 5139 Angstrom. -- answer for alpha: 5127.56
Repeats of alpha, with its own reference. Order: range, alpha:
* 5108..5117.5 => 5116.95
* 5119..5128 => 5127.56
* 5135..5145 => 5140.57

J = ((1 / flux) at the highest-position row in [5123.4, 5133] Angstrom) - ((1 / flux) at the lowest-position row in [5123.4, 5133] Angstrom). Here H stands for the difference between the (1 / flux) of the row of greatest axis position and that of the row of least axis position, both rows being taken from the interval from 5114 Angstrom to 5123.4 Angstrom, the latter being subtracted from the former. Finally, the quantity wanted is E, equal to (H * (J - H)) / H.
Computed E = -0.009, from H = 0.0086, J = -0.001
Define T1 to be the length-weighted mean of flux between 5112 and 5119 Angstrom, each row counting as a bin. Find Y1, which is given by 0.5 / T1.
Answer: 0.0162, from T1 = 30.8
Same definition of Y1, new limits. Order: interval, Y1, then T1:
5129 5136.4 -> 0.0171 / 29.3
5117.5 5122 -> 0.0170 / 29.4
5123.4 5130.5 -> 0.0177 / 28.2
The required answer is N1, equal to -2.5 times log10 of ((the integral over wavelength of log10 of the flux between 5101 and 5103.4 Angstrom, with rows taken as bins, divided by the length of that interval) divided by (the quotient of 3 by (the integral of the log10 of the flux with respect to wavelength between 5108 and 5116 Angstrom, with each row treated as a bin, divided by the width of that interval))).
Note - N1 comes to 0.315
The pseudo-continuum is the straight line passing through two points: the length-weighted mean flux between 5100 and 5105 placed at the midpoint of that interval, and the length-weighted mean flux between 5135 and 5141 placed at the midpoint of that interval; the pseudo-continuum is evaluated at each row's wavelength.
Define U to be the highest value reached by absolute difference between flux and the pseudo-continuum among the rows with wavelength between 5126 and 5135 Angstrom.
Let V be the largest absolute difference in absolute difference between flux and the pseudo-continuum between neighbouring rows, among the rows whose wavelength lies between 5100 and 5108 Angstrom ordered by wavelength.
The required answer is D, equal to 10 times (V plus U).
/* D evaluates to 52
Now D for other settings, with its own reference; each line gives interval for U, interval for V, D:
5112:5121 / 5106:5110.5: 62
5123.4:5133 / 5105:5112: 56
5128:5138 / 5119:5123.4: 71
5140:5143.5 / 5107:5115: 65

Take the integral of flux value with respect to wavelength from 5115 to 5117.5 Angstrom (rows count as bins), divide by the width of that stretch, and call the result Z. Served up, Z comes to 29.0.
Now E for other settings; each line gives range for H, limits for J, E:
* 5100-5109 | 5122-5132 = -0.009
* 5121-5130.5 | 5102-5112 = -0.004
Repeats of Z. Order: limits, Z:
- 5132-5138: 30.3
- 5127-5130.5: 27.1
